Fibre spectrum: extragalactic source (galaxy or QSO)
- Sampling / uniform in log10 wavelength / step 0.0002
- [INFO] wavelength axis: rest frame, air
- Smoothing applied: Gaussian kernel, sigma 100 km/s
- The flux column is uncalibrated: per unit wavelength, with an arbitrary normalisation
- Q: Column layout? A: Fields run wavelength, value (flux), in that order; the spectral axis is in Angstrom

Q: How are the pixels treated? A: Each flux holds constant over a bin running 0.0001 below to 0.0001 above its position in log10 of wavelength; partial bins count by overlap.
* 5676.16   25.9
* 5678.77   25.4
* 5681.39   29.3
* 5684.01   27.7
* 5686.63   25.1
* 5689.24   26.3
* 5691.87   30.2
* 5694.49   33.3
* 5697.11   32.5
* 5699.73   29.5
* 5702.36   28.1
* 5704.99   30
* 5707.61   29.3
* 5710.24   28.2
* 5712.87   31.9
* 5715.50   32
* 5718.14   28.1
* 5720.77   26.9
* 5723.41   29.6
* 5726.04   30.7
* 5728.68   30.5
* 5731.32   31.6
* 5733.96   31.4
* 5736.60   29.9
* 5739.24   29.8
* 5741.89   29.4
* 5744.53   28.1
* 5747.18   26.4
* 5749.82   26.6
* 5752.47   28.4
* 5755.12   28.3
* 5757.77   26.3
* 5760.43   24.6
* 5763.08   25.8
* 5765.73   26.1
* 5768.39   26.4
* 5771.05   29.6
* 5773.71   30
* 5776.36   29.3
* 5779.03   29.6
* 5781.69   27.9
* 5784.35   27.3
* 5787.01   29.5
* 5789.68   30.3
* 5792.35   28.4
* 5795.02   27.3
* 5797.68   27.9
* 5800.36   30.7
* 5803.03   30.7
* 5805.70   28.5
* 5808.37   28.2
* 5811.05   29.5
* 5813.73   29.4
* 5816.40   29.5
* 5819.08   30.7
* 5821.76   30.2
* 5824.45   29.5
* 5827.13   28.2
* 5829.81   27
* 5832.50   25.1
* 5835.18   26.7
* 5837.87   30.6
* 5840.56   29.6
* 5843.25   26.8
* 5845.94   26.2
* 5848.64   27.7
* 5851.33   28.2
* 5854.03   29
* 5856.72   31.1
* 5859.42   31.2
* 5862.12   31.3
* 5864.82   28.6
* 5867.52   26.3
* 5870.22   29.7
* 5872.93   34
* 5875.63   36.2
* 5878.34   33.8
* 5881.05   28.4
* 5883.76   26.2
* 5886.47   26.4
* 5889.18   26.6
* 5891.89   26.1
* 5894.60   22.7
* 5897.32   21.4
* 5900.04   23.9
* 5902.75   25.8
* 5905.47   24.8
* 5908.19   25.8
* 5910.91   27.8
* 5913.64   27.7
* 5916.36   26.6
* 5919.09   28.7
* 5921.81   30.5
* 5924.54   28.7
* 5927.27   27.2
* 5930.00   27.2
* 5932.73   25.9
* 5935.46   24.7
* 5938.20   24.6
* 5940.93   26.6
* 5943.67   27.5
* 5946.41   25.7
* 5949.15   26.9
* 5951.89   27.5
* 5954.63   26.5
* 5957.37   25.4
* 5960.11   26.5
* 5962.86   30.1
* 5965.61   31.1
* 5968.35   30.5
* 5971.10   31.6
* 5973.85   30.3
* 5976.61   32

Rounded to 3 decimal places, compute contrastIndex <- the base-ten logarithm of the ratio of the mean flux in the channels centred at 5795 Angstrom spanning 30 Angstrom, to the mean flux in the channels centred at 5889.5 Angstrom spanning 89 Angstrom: 0.013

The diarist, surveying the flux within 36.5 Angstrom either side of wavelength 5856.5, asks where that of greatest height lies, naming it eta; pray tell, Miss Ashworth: 5875.63 Angstrom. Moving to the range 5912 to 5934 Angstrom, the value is 5921.81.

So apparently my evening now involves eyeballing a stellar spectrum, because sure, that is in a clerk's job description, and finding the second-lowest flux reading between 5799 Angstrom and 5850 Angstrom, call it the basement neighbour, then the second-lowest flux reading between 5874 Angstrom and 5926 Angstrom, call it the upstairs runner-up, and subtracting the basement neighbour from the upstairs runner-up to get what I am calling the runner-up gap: -3.5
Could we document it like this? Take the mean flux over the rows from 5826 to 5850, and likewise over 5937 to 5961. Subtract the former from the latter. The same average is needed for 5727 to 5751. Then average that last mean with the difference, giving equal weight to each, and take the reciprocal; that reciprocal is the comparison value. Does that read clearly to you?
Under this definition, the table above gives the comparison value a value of 0.071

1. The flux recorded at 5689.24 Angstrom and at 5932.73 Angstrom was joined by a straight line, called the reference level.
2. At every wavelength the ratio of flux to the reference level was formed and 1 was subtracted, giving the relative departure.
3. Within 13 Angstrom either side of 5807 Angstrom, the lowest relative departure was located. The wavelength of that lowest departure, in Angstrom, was 5795.02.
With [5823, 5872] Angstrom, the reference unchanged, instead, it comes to 5832.50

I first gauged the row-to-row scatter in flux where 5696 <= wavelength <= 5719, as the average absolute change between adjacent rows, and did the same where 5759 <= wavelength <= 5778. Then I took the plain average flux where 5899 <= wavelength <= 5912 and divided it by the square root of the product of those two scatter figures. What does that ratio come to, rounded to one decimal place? 18.1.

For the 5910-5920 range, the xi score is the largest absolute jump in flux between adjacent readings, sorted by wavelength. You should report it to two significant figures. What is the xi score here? 2.1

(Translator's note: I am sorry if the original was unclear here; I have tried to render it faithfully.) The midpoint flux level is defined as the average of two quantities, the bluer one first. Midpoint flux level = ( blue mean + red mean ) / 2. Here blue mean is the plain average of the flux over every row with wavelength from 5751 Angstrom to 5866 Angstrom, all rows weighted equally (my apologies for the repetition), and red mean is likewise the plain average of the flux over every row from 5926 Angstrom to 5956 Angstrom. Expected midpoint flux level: 27.5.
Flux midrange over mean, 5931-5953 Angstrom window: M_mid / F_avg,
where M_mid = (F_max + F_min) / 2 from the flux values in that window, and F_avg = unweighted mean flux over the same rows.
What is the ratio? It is 0.995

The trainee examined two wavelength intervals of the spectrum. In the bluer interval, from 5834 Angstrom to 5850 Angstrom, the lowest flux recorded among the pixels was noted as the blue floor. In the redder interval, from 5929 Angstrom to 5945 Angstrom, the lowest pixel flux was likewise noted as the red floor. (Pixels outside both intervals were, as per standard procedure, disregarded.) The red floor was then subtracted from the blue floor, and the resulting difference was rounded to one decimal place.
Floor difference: 1.6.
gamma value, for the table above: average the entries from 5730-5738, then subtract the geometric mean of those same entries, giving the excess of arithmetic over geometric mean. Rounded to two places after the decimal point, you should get 0.01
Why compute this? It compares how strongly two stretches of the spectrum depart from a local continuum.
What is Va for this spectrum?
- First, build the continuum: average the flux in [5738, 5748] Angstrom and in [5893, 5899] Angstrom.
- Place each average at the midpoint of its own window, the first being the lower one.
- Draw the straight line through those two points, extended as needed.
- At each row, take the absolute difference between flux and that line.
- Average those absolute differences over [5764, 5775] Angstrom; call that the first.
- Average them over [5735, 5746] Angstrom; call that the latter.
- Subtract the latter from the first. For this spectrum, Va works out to 1.0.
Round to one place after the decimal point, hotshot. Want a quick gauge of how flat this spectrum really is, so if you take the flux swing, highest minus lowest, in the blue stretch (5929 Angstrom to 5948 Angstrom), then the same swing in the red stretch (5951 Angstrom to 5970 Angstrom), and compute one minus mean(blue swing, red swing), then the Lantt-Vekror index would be -3.3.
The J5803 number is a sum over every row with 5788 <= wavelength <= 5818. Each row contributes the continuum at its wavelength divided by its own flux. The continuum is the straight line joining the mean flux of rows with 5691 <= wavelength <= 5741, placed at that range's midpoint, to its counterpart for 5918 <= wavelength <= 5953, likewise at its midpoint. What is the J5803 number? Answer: 11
